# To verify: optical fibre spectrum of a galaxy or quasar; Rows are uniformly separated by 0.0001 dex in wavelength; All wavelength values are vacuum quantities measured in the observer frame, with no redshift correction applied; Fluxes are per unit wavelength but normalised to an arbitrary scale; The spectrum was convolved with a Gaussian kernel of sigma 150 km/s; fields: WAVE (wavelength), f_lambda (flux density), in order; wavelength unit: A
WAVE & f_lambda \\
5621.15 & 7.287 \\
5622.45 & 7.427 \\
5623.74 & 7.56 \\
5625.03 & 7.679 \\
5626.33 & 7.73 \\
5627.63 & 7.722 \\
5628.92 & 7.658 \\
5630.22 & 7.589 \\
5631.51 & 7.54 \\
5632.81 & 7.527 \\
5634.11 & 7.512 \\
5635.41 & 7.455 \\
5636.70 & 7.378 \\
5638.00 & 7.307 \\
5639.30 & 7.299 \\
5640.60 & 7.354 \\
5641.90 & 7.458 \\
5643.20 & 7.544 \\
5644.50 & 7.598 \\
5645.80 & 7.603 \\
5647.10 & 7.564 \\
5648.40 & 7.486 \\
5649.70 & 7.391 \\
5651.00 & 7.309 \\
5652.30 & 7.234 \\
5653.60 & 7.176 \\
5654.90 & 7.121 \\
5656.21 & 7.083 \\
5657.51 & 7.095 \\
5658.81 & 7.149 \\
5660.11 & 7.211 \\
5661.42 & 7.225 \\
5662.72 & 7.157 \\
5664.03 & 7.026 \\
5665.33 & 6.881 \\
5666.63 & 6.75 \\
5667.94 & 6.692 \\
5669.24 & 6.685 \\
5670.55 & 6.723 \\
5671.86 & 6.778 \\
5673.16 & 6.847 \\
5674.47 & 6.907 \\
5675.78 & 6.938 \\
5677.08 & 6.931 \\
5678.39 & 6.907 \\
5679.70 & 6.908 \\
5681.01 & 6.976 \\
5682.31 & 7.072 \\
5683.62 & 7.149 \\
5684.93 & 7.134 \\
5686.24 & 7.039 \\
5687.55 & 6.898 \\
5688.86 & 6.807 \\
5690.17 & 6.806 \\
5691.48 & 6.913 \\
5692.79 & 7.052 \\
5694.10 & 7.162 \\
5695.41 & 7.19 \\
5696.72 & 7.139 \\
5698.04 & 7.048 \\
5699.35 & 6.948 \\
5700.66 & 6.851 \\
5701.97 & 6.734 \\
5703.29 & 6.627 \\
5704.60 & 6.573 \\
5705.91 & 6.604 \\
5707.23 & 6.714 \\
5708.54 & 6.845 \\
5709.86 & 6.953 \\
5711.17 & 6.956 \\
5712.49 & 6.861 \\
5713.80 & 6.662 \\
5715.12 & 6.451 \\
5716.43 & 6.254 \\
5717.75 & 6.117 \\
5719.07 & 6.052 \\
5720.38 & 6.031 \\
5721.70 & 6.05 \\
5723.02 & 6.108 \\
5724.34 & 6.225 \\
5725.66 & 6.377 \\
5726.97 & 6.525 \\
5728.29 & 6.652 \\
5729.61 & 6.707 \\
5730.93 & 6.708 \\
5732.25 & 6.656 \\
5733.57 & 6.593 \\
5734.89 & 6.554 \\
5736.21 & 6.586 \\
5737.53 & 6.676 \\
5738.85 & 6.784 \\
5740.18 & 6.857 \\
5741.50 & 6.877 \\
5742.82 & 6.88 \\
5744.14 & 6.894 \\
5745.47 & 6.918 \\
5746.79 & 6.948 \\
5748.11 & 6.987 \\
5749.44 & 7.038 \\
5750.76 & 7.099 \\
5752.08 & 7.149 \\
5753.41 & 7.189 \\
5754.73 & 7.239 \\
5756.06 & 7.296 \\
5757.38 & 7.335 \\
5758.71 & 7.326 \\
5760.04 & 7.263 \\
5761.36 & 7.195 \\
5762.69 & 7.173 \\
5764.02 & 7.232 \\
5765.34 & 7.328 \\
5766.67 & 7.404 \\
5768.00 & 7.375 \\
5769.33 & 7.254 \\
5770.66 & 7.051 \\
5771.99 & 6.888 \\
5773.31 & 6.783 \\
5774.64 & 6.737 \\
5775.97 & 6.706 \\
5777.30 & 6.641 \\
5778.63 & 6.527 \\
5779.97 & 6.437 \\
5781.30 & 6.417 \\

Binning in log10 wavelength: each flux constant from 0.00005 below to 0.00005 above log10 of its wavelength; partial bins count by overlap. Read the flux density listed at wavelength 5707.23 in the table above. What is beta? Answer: 6.714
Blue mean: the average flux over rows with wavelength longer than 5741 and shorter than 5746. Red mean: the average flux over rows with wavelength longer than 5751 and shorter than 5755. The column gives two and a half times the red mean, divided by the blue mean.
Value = 2.61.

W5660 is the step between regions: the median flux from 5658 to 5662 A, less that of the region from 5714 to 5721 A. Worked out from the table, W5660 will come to 1.1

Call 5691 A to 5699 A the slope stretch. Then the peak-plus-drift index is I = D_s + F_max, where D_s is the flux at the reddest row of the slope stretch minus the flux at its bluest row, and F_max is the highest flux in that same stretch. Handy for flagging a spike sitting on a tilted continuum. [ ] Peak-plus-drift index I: 7.3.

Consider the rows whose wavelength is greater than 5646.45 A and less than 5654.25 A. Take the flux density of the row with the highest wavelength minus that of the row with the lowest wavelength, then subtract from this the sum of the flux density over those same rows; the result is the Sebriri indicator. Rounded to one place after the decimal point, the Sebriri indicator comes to -44.5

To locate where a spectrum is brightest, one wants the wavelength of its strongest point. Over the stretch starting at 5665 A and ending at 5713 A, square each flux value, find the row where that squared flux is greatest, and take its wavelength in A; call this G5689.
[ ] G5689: 5695.41 A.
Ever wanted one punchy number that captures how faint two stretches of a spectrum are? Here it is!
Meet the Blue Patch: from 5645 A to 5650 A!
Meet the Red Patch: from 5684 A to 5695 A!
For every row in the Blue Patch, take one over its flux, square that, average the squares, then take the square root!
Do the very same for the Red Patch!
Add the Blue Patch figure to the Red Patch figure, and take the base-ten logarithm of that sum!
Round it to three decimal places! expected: -0.558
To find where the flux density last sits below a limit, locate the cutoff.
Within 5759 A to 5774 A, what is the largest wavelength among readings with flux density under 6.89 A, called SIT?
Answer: 5773.31 A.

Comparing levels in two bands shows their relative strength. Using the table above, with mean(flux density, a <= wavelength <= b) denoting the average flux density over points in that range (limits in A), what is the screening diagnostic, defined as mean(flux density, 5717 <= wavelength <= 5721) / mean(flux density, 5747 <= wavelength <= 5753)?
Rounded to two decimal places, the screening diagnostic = 0.86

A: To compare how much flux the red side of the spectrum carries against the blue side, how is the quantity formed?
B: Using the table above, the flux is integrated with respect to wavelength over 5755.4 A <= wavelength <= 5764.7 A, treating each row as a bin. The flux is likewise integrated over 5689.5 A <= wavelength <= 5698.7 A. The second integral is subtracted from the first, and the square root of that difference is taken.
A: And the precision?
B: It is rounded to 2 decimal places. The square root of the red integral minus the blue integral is 1.66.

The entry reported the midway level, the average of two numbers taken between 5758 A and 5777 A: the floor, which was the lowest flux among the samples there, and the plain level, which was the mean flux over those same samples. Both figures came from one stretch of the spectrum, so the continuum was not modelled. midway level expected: 6.9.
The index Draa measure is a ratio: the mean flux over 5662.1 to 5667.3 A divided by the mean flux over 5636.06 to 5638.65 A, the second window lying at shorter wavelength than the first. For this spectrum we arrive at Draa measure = 0.95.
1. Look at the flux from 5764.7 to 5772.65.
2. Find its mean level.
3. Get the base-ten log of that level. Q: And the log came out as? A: 0.858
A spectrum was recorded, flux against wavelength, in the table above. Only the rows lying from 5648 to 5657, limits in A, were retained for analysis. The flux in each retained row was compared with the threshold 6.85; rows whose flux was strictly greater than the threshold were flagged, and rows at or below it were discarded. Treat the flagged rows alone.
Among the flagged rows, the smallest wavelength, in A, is 5648.40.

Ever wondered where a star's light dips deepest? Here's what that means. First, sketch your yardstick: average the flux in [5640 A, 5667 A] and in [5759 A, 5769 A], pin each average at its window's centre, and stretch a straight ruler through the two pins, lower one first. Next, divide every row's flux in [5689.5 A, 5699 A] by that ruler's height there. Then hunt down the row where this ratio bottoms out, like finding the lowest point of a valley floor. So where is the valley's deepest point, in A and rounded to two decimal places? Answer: 5690.17 A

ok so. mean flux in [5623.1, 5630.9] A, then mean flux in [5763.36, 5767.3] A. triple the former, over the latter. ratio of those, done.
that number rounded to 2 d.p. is 3.14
